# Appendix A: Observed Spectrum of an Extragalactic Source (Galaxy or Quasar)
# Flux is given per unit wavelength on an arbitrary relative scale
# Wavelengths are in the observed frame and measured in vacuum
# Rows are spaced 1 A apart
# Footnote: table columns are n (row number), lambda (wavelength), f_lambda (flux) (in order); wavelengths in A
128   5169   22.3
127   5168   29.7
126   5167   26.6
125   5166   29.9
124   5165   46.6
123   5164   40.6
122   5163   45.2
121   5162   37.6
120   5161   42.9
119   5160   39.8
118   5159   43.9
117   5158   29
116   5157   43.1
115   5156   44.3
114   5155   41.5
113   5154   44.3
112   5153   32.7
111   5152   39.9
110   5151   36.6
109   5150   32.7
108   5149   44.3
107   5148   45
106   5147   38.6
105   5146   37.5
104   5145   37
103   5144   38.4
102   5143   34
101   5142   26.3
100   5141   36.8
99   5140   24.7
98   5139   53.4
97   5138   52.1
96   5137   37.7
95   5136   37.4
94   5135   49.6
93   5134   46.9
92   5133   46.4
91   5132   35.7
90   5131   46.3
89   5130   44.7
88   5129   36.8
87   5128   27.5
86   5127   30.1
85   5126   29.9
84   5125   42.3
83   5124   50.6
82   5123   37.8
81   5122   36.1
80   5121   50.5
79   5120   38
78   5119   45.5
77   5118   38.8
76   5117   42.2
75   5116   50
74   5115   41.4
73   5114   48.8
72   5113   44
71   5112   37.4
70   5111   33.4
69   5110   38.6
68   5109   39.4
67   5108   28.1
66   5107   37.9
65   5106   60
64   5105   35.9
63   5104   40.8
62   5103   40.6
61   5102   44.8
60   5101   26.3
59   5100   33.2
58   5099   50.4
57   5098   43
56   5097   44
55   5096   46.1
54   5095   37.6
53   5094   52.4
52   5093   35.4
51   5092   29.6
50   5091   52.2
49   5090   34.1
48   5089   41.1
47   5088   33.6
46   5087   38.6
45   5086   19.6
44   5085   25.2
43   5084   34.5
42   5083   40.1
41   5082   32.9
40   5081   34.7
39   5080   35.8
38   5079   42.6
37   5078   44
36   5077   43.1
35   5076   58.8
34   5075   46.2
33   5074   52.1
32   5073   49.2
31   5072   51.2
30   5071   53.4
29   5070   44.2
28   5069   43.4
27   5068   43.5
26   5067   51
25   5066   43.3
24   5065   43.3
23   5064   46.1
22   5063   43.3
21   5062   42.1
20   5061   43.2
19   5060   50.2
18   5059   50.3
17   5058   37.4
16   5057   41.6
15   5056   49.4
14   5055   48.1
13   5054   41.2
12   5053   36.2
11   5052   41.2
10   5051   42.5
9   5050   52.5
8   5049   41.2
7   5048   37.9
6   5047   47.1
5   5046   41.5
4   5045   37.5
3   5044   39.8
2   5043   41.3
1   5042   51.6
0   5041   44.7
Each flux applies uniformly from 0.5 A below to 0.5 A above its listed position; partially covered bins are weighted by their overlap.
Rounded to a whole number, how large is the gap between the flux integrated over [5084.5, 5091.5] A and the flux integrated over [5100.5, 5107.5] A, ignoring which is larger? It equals 42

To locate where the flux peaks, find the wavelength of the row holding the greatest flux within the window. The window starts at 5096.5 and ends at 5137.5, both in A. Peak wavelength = 5106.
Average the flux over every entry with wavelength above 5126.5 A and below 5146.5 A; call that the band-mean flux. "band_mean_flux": 39.0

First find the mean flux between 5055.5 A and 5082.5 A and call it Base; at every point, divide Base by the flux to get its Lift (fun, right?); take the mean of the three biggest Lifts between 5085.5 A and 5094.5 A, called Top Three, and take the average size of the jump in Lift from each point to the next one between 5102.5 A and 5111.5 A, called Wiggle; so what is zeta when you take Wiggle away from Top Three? 1.45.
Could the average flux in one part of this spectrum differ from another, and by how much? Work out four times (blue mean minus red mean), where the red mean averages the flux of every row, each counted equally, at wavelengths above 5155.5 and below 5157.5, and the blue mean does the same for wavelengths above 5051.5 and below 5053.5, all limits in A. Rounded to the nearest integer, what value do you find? -20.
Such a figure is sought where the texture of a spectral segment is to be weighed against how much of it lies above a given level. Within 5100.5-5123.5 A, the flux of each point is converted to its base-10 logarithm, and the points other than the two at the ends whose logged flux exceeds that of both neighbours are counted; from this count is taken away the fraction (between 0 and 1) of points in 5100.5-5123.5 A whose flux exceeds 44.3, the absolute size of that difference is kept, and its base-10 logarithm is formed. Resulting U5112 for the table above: 0.89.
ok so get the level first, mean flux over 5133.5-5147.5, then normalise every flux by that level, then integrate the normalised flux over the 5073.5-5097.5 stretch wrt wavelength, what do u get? 24.3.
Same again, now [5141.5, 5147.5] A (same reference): 5.4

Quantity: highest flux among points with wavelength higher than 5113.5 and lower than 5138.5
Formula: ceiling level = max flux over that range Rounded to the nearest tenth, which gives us 52.1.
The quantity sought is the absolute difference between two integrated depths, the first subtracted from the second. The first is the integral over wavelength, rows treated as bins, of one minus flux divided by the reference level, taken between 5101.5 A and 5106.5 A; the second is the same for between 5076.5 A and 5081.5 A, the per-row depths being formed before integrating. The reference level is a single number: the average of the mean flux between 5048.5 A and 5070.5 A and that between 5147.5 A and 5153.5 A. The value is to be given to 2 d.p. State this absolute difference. 0.53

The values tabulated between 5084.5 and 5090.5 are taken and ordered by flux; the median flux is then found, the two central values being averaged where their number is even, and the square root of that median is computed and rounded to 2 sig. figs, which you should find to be 5.8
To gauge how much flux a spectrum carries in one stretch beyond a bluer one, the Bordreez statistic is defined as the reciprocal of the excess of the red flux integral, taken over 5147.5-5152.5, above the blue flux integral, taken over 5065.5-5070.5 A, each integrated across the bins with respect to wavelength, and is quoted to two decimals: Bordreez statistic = -0.04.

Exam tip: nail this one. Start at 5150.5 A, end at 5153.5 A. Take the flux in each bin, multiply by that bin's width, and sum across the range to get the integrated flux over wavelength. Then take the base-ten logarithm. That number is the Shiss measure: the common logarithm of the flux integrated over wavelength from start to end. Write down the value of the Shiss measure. 2.04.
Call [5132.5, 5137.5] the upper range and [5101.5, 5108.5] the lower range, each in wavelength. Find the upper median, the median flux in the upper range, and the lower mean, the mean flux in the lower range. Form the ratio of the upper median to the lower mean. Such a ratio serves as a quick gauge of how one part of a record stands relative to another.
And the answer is 1.13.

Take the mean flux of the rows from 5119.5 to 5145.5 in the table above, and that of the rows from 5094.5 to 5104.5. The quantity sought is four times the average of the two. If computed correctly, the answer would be 160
